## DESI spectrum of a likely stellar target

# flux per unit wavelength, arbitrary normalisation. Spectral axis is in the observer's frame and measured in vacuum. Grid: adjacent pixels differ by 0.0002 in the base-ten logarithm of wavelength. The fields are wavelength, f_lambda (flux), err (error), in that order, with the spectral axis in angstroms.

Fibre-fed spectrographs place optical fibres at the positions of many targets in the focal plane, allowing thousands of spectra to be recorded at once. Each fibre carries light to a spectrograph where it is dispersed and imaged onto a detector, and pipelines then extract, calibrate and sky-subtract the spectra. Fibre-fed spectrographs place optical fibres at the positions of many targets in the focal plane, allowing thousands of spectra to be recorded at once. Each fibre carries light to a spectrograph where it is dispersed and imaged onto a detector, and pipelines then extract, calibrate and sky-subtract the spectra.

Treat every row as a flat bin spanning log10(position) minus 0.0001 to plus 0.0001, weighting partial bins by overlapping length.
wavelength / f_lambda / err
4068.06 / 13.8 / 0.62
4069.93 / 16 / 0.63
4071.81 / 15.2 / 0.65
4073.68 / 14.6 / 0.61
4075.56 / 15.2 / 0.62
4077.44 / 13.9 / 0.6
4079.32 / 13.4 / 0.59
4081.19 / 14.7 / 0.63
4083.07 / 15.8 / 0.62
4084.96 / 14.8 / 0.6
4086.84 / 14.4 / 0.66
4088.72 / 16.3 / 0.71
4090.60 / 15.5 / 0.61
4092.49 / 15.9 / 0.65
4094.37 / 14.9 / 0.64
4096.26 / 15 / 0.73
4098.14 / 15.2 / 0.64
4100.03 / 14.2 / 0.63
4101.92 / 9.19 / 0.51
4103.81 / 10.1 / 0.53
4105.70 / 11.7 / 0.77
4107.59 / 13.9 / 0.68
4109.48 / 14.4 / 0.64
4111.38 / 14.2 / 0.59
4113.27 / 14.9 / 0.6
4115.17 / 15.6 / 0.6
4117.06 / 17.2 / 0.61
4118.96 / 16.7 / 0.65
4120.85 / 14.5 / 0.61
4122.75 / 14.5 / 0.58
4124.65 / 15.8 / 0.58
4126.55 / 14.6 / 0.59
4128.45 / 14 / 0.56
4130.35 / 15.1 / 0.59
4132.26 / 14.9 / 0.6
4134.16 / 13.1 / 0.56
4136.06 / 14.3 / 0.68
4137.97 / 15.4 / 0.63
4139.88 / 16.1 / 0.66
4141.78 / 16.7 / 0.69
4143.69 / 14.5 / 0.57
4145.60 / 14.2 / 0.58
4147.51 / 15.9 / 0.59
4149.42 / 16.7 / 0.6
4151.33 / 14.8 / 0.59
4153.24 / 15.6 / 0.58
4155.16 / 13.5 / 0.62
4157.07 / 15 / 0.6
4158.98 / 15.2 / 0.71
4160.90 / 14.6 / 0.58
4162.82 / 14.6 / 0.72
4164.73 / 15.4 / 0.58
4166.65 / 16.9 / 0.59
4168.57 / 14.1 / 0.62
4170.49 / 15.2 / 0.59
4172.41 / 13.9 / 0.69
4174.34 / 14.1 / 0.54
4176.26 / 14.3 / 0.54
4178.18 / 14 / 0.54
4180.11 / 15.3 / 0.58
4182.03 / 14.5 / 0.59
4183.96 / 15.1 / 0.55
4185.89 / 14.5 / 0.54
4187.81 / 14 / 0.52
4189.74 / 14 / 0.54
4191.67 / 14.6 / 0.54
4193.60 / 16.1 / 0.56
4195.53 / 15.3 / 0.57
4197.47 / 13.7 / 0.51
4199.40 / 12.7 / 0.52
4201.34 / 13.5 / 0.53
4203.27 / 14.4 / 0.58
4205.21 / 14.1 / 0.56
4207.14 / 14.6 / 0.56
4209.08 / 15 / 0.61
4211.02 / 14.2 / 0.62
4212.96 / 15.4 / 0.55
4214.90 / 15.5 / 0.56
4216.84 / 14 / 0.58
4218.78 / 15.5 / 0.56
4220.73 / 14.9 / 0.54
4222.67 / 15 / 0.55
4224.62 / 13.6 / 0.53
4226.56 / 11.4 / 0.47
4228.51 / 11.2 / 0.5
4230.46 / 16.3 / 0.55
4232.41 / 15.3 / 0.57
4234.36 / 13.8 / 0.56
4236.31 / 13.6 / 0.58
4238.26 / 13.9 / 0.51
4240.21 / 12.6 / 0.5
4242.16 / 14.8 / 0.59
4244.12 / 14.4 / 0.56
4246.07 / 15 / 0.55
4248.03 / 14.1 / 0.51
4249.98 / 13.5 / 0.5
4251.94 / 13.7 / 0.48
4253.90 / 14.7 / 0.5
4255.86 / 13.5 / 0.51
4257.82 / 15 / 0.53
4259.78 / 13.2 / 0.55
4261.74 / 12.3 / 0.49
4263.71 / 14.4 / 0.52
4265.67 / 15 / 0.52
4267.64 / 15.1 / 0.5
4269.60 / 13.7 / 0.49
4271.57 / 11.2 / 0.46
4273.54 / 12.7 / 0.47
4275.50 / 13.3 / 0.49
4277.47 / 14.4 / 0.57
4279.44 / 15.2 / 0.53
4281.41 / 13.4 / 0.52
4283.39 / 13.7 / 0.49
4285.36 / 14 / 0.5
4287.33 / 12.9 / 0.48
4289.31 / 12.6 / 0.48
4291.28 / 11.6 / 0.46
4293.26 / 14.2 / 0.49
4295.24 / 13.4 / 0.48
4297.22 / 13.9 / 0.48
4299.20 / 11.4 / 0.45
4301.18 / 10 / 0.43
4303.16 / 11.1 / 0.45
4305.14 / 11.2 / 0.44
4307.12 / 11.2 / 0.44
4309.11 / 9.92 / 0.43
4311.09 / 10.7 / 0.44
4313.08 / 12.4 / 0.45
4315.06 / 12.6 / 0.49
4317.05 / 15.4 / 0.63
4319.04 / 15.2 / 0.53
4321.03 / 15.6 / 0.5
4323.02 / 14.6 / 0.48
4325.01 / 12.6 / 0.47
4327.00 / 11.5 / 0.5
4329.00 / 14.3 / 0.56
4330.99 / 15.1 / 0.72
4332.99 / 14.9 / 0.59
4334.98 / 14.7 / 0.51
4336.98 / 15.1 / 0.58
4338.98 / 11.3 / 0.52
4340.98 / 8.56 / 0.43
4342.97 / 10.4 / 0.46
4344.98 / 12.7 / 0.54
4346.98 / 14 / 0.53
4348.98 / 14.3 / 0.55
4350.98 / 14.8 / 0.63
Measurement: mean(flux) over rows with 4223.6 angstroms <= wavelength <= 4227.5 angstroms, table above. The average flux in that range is 12.5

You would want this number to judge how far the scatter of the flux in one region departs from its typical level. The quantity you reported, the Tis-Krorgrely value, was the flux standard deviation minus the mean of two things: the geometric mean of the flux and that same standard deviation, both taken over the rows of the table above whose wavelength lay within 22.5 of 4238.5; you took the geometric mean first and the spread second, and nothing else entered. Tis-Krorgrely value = -6.4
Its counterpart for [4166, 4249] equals -6.6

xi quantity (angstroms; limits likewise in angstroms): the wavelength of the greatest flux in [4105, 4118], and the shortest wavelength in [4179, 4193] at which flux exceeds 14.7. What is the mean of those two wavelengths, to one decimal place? 4148.6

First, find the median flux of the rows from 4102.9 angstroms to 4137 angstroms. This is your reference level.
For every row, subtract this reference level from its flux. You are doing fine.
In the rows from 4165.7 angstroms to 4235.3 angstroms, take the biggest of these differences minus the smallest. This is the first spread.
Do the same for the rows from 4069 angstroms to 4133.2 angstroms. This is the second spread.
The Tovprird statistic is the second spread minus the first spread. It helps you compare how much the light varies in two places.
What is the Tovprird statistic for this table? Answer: 2.3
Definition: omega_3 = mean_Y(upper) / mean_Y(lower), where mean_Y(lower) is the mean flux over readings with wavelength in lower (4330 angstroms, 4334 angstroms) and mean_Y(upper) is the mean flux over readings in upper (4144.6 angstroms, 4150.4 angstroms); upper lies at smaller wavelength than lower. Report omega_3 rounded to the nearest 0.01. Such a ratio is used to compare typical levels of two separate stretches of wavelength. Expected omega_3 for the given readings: 1.04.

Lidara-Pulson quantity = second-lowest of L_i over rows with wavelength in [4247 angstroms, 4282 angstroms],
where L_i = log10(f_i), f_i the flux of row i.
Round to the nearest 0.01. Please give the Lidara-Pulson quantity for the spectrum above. 1.09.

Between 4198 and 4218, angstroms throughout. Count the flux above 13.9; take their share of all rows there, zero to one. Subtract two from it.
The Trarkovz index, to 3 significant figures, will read -1.20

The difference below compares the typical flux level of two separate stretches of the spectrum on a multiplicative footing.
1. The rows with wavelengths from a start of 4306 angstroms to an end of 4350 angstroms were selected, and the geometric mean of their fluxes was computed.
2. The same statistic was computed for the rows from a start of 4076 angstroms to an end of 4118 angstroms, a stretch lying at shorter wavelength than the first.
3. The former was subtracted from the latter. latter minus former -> 1.3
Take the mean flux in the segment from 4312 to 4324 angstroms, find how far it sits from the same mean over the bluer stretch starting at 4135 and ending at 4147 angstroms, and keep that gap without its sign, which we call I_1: 0.9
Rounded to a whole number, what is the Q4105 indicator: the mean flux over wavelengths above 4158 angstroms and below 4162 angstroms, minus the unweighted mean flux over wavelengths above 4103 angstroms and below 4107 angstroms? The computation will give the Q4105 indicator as 4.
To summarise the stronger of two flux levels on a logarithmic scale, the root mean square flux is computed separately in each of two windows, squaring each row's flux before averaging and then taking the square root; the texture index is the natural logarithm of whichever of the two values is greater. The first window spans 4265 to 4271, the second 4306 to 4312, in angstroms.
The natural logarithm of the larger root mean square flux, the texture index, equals 2.68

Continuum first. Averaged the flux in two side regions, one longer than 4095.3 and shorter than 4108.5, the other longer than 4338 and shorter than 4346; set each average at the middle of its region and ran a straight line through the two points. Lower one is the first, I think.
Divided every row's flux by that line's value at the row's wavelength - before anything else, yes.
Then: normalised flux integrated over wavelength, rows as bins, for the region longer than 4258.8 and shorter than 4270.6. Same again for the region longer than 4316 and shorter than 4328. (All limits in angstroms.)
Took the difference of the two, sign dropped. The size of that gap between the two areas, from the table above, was 1.1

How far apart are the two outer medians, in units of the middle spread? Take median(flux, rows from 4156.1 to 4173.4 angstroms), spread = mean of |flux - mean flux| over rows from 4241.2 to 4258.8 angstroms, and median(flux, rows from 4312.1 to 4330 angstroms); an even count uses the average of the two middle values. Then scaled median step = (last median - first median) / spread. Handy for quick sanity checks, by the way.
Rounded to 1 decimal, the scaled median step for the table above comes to -1.3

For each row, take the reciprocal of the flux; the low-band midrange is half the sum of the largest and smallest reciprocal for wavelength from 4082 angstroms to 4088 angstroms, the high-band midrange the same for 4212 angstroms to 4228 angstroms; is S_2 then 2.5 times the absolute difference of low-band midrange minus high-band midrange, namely 0.024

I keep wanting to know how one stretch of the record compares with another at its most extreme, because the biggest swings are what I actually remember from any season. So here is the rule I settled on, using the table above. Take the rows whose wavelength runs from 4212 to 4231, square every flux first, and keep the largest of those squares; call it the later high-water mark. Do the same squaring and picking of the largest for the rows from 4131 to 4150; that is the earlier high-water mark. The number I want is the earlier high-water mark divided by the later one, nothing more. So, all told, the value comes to 1.05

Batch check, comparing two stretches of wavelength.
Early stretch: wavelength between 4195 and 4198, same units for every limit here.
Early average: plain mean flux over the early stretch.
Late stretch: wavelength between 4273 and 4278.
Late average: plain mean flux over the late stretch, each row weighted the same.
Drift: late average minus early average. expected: -1.0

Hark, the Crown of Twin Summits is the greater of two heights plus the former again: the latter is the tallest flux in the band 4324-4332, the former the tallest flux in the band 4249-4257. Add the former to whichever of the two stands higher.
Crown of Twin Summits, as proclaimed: 29.8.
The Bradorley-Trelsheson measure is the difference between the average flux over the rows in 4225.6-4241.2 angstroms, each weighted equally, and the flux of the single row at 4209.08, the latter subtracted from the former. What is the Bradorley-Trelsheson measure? -1.5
